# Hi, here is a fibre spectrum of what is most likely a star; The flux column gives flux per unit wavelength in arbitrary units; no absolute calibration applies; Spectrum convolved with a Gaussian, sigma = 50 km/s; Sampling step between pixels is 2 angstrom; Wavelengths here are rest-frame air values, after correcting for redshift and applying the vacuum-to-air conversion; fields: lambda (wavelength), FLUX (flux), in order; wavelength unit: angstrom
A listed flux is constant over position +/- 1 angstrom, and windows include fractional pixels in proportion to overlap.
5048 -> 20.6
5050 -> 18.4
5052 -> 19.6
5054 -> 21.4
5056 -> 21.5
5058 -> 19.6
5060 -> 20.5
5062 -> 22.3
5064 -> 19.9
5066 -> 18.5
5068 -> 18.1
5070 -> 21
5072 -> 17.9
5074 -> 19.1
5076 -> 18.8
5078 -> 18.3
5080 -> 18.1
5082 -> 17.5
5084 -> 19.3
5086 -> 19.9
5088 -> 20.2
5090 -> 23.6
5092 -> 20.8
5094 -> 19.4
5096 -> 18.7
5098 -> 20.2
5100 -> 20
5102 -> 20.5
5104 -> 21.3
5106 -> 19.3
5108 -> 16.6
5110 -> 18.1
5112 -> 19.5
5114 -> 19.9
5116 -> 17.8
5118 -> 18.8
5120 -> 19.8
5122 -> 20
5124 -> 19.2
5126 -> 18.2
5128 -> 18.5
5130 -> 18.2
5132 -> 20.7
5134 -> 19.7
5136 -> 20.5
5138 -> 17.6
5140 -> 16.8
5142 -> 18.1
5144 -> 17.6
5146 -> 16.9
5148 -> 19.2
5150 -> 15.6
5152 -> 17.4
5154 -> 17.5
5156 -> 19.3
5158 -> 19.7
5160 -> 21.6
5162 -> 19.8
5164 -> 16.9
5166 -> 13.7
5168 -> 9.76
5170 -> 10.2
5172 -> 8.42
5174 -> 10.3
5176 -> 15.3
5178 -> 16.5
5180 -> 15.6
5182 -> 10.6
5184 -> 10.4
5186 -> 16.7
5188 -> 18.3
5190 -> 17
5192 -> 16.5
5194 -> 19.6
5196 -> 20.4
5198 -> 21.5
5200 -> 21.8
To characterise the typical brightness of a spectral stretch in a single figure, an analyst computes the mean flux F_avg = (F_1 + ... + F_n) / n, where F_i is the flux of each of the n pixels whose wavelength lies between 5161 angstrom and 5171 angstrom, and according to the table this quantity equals 14.1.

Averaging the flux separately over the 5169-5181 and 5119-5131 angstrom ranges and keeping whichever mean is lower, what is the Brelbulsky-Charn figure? 12.7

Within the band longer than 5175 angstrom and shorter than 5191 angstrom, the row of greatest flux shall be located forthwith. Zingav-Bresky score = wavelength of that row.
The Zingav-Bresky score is 5188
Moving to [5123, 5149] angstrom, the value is 5132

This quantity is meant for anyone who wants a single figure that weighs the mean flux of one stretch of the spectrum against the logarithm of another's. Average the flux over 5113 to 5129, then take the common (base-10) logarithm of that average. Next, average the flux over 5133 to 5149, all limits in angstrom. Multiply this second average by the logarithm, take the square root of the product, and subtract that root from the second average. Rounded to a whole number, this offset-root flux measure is 13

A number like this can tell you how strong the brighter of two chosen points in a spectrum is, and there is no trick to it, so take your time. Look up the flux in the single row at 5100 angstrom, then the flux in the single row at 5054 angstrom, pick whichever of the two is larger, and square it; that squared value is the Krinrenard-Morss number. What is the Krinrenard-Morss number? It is 458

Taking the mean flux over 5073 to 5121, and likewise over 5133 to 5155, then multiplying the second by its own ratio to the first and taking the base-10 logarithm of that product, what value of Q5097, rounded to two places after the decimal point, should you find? 1.22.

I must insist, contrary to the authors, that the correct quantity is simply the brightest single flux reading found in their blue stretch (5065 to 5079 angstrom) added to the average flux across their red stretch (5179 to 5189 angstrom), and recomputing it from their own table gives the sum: 35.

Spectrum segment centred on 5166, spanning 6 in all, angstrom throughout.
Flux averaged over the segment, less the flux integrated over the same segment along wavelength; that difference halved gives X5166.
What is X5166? -34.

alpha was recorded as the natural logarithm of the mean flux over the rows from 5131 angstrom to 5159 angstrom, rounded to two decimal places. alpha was 2.91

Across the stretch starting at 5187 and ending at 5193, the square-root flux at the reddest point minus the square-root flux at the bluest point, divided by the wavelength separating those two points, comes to -0.054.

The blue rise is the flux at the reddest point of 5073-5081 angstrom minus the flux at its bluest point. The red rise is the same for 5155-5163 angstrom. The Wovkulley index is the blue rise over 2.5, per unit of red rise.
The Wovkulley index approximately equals -0.8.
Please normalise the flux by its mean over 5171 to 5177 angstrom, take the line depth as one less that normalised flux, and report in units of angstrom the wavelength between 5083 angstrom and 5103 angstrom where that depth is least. 5090 angstrom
